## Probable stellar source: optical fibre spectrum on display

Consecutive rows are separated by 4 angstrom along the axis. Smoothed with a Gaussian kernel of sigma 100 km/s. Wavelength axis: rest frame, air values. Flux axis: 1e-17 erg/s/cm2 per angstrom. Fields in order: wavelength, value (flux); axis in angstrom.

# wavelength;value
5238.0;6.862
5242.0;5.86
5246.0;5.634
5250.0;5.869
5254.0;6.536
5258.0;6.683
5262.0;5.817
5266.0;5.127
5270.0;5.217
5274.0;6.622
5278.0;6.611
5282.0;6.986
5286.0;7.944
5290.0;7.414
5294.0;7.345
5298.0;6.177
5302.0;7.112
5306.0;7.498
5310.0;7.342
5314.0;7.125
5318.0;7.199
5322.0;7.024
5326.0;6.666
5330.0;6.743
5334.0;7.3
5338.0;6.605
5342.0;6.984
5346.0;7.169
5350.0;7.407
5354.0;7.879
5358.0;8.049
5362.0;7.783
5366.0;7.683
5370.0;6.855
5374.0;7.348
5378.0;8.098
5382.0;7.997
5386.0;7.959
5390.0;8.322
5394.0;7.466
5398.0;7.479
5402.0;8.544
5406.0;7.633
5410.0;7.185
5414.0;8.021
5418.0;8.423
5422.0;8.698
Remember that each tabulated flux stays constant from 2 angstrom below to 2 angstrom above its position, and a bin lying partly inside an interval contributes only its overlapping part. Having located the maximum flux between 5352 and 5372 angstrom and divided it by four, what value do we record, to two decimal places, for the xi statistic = 2.01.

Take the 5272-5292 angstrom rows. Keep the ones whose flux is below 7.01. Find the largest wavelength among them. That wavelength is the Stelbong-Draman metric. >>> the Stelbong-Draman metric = 5282.0 angstrom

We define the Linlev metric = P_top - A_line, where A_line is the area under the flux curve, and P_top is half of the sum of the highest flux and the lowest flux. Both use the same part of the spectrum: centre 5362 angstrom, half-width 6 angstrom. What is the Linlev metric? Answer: -86.2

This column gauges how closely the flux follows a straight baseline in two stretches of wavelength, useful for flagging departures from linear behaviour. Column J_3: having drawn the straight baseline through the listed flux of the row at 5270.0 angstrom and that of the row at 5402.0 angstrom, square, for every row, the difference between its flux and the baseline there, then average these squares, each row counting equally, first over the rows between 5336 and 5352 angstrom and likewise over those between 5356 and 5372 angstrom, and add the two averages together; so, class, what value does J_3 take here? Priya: 0.34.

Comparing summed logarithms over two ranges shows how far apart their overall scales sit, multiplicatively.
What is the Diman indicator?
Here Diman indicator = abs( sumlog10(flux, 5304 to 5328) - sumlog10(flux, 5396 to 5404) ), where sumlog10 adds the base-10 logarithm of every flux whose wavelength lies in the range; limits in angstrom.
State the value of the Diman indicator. 3.3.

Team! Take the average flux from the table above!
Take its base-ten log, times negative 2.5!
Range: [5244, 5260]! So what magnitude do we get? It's -1.98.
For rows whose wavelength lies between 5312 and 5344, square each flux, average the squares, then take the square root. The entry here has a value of 7.0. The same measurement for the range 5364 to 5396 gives 7.7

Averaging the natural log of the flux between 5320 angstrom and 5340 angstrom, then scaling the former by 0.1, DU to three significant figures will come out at 0.193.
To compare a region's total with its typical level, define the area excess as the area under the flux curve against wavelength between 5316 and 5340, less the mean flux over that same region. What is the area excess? 159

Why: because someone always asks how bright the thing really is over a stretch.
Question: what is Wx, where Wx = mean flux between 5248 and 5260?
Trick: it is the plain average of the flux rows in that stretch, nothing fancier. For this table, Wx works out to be 6.36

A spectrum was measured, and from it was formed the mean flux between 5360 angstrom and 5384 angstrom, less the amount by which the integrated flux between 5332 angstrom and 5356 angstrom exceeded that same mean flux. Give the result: -158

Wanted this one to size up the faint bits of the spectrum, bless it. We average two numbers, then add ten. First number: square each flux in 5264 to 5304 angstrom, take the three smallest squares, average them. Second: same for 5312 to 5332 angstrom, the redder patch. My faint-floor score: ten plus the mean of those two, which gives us 48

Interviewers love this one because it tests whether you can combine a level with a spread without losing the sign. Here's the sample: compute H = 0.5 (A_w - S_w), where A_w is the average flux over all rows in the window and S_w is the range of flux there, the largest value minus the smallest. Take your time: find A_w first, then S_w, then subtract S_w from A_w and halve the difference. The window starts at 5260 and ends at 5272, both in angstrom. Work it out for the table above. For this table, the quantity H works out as 2.35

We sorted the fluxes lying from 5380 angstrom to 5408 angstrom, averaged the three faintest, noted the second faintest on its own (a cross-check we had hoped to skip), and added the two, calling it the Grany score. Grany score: 15.0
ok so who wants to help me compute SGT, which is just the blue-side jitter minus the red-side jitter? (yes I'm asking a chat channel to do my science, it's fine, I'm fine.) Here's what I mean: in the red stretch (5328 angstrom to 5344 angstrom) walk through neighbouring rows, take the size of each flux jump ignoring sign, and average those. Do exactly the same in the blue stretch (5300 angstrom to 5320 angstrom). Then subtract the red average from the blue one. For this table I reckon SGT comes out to -0.34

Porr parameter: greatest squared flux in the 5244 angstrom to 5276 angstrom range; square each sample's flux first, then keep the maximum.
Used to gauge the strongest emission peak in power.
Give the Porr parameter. 45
